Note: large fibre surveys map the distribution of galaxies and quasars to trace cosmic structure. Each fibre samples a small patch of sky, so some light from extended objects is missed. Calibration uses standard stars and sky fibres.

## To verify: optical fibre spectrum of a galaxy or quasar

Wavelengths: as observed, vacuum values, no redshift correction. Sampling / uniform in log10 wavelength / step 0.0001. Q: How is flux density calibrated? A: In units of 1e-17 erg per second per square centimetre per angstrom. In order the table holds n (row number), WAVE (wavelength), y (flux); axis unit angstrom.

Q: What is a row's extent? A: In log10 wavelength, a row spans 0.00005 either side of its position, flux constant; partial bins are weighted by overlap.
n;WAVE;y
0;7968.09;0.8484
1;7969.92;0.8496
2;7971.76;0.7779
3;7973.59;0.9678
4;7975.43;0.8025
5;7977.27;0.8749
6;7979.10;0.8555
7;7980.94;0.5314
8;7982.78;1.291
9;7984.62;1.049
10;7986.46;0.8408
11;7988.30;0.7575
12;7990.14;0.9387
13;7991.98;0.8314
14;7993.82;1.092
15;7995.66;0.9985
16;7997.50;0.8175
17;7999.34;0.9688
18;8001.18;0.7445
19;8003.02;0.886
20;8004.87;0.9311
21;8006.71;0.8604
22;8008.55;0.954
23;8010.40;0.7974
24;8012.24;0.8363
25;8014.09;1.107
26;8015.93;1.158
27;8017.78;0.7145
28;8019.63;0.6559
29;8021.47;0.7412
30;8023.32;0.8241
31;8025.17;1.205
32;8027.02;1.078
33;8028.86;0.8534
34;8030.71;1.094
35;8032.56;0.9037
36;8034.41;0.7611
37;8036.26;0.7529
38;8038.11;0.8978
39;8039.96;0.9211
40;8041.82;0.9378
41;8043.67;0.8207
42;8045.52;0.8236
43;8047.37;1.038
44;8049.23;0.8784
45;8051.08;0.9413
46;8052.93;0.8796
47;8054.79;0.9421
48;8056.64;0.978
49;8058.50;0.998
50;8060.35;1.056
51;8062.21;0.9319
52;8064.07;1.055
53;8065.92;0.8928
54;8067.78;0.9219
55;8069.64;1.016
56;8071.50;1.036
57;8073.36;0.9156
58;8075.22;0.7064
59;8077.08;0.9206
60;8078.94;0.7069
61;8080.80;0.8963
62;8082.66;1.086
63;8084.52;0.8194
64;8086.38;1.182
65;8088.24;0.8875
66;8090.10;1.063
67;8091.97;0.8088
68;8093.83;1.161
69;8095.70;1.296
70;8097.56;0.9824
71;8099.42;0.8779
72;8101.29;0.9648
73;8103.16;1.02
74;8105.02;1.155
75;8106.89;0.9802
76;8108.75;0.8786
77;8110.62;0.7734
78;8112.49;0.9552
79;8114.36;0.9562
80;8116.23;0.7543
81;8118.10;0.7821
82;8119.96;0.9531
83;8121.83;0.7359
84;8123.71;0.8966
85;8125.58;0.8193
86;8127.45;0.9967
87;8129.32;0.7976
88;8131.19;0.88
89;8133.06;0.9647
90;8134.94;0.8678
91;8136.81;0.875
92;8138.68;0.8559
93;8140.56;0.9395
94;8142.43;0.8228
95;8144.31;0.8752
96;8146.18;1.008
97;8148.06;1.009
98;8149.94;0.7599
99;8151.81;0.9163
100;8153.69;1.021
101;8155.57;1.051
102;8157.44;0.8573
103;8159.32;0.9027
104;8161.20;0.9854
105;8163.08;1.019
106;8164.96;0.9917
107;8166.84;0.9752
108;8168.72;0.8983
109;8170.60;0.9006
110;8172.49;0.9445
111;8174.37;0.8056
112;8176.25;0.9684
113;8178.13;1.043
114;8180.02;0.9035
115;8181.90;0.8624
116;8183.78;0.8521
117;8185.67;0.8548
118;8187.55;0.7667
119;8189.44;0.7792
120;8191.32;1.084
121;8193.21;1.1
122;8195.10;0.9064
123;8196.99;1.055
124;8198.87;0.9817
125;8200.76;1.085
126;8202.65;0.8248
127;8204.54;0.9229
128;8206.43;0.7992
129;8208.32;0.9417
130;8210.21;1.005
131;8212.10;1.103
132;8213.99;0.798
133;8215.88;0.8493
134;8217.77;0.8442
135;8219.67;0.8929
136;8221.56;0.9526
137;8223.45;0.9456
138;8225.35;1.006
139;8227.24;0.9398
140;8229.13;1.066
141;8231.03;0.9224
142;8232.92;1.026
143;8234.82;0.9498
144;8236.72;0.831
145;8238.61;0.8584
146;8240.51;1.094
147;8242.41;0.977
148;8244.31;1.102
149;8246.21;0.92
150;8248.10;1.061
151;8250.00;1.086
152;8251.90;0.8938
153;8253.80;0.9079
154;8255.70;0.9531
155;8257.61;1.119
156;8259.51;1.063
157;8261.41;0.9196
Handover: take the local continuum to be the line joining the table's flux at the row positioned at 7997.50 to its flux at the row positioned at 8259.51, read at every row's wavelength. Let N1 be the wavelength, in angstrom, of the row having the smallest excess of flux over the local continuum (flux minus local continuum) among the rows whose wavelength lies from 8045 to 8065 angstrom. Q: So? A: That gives 8045.52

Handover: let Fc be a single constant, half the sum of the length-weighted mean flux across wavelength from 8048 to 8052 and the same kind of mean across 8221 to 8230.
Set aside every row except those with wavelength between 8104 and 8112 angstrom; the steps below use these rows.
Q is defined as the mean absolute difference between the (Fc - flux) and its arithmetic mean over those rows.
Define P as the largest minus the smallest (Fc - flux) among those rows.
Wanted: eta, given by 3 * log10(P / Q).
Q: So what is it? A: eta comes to 1.50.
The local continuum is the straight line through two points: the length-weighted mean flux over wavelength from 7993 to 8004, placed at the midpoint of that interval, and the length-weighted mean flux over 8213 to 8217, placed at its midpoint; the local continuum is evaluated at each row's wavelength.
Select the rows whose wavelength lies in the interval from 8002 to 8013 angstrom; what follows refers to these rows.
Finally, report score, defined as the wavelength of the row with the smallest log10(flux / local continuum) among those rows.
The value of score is 8010.40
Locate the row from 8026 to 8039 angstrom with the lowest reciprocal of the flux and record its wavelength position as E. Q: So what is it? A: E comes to 8030.71 angstrom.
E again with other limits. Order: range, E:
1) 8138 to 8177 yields 8155.57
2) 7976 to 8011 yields 7982.78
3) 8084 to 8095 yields 8086.38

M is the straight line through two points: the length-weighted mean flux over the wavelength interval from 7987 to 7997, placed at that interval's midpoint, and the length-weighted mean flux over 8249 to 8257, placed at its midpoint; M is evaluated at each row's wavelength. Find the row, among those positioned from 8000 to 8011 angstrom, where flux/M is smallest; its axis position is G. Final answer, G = 8001.18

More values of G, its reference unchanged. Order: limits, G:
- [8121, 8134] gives 8121.83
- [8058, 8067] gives 8065.92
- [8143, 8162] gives 8149.94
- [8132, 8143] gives 8142.43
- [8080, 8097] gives 8091.97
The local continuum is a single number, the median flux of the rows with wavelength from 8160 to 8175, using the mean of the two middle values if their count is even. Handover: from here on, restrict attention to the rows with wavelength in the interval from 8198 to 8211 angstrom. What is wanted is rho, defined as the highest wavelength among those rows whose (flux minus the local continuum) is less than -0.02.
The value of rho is 8206.43 angstrom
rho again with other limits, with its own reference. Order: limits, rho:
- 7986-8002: 8001.18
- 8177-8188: 8187.55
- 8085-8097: 8091.97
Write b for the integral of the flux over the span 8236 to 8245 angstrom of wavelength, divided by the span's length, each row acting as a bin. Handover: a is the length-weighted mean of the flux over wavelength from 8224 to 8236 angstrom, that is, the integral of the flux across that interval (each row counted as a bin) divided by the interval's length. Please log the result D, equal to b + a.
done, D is 1.95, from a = 0.98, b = 0.97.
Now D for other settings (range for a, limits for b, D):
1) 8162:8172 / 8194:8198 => 1.94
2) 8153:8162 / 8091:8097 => 2.04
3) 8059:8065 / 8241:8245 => 2.05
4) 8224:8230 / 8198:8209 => 1.92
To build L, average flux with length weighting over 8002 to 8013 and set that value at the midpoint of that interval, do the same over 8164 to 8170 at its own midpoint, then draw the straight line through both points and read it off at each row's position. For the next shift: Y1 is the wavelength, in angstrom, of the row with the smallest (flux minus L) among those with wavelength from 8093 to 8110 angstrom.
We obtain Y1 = 8108.75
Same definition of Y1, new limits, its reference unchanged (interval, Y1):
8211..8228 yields 8213.99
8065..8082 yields 8078.94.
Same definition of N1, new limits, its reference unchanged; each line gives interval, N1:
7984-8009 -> 8001.18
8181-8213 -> 8187.55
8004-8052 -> 8019.63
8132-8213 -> 8187.55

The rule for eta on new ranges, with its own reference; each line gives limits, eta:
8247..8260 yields 1.34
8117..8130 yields 1.53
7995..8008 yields 1.72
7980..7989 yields 1.61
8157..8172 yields 1.49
